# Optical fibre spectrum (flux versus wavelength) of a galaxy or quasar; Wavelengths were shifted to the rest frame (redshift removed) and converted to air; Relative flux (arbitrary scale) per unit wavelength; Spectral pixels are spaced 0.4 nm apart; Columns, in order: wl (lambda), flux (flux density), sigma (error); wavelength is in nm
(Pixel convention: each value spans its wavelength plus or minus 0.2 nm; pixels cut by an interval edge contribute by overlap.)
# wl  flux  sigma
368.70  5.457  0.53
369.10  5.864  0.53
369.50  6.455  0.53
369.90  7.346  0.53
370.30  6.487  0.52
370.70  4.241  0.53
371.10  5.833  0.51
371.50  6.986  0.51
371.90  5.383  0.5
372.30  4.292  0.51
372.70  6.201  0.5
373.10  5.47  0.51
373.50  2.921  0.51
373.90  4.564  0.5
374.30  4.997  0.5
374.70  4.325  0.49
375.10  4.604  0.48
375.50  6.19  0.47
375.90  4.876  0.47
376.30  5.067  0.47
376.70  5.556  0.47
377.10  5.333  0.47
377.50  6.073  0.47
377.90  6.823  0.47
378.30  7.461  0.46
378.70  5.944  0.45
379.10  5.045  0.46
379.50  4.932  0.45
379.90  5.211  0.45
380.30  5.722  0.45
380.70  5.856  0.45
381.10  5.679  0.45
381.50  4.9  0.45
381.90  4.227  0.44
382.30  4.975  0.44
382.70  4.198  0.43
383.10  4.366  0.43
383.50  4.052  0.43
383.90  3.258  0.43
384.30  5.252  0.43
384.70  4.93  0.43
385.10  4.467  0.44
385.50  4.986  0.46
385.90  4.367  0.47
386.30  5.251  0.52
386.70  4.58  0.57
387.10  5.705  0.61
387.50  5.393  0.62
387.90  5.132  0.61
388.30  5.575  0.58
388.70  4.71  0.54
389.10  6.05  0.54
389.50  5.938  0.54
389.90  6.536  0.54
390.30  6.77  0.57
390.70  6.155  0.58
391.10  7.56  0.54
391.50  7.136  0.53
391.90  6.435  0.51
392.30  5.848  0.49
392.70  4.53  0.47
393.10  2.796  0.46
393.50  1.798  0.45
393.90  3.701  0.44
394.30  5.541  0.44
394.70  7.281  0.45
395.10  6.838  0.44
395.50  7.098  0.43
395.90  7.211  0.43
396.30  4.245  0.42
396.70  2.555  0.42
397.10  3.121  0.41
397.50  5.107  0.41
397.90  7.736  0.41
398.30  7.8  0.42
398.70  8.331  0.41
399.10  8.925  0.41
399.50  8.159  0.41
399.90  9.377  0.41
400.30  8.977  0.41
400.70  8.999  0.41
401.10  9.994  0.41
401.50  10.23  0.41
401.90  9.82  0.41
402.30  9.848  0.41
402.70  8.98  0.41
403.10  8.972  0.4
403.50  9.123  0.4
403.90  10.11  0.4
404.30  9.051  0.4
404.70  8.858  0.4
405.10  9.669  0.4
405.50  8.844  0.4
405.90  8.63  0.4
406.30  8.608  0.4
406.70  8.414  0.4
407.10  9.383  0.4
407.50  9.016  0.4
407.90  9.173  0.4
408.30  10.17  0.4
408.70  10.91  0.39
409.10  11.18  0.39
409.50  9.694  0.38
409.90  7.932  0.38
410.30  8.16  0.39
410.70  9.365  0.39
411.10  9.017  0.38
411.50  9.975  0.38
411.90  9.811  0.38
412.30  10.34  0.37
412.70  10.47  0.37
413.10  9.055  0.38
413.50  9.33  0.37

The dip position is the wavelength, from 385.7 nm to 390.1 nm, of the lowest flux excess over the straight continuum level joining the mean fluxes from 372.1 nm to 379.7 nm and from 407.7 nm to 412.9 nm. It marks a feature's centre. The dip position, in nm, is 388.70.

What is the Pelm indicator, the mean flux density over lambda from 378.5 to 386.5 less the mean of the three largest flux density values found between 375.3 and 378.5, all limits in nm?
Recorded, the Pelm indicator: -1.9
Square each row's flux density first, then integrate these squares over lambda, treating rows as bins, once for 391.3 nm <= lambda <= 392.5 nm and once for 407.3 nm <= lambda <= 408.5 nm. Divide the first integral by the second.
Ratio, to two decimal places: 0.47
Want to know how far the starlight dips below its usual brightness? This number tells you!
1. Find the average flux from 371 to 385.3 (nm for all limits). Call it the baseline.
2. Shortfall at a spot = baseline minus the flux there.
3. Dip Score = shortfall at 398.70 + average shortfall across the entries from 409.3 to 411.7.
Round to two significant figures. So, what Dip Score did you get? -7.0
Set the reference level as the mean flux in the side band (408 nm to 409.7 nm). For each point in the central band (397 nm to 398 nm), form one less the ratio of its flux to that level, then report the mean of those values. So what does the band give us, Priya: 0.49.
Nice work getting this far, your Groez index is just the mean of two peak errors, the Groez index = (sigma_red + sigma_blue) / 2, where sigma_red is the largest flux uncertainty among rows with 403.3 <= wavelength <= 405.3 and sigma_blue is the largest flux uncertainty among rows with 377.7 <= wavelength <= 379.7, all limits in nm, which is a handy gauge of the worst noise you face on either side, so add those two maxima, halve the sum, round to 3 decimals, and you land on 0.435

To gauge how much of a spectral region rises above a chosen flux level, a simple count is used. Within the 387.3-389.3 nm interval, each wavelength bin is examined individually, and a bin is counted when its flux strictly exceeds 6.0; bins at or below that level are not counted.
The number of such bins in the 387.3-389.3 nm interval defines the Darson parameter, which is 1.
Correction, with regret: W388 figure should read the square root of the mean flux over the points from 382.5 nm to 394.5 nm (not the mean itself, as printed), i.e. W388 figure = 2.26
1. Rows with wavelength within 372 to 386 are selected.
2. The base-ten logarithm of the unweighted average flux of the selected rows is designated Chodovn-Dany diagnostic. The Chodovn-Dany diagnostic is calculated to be 0.70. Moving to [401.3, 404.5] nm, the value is 0.98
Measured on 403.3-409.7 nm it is 0.97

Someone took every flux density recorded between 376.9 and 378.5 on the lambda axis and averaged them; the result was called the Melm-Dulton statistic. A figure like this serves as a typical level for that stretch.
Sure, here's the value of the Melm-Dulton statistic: 6.4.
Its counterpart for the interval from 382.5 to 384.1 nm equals 4.0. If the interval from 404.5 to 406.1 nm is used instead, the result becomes 9.0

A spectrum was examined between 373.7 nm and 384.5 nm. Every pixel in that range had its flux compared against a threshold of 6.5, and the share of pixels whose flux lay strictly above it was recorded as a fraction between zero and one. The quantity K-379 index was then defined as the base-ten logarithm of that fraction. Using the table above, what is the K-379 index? -1.13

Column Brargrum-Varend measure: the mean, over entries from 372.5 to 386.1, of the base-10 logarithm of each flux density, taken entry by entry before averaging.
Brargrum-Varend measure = 0.70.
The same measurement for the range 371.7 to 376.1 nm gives 0.68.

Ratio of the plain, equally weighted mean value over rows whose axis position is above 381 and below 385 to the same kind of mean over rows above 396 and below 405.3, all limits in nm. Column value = 0.56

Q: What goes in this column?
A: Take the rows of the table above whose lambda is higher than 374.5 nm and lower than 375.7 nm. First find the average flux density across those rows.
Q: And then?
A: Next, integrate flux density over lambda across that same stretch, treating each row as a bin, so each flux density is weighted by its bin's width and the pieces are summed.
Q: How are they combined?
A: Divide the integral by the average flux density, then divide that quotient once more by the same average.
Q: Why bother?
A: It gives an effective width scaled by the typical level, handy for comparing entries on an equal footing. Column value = 0.24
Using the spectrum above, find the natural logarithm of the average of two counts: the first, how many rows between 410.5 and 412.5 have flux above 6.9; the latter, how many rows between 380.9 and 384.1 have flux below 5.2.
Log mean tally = 1.8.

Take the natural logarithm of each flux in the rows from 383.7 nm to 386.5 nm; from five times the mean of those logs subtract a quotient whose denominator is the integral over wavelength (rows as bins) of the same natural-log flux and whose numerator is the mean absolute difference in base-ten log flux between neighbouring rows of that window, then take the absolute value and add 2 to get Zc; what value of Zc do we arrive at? 10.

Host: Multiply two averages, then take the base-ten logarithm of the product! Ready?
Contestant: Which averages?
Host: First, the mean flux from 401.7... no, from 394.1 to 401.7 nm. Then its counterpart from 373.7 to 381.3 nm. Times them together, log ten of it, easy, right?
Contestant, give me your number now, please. 1.60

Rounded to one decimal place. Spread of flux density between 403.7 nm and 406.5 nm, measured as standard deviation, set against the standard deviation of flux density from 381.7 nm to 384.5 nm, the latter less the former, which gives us 0.1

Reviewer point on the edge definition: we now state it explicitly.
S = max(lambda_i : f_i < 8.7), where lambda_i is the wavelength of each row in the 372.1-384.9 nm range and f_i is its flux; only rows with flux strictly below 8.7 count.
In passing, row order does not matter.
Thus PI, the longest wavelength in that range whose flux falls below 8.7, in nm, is 384.70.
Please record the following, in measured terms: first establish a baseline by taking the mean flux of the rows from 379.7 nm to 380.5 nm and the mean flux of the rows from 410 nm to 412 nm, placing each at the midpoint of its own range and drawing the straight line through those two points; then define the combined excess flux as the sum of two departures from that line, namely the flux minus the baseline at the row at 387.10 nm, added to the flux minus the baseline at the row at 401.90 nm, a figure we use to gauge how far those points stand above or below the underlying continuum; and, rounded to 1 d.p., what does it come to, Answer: 1.1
